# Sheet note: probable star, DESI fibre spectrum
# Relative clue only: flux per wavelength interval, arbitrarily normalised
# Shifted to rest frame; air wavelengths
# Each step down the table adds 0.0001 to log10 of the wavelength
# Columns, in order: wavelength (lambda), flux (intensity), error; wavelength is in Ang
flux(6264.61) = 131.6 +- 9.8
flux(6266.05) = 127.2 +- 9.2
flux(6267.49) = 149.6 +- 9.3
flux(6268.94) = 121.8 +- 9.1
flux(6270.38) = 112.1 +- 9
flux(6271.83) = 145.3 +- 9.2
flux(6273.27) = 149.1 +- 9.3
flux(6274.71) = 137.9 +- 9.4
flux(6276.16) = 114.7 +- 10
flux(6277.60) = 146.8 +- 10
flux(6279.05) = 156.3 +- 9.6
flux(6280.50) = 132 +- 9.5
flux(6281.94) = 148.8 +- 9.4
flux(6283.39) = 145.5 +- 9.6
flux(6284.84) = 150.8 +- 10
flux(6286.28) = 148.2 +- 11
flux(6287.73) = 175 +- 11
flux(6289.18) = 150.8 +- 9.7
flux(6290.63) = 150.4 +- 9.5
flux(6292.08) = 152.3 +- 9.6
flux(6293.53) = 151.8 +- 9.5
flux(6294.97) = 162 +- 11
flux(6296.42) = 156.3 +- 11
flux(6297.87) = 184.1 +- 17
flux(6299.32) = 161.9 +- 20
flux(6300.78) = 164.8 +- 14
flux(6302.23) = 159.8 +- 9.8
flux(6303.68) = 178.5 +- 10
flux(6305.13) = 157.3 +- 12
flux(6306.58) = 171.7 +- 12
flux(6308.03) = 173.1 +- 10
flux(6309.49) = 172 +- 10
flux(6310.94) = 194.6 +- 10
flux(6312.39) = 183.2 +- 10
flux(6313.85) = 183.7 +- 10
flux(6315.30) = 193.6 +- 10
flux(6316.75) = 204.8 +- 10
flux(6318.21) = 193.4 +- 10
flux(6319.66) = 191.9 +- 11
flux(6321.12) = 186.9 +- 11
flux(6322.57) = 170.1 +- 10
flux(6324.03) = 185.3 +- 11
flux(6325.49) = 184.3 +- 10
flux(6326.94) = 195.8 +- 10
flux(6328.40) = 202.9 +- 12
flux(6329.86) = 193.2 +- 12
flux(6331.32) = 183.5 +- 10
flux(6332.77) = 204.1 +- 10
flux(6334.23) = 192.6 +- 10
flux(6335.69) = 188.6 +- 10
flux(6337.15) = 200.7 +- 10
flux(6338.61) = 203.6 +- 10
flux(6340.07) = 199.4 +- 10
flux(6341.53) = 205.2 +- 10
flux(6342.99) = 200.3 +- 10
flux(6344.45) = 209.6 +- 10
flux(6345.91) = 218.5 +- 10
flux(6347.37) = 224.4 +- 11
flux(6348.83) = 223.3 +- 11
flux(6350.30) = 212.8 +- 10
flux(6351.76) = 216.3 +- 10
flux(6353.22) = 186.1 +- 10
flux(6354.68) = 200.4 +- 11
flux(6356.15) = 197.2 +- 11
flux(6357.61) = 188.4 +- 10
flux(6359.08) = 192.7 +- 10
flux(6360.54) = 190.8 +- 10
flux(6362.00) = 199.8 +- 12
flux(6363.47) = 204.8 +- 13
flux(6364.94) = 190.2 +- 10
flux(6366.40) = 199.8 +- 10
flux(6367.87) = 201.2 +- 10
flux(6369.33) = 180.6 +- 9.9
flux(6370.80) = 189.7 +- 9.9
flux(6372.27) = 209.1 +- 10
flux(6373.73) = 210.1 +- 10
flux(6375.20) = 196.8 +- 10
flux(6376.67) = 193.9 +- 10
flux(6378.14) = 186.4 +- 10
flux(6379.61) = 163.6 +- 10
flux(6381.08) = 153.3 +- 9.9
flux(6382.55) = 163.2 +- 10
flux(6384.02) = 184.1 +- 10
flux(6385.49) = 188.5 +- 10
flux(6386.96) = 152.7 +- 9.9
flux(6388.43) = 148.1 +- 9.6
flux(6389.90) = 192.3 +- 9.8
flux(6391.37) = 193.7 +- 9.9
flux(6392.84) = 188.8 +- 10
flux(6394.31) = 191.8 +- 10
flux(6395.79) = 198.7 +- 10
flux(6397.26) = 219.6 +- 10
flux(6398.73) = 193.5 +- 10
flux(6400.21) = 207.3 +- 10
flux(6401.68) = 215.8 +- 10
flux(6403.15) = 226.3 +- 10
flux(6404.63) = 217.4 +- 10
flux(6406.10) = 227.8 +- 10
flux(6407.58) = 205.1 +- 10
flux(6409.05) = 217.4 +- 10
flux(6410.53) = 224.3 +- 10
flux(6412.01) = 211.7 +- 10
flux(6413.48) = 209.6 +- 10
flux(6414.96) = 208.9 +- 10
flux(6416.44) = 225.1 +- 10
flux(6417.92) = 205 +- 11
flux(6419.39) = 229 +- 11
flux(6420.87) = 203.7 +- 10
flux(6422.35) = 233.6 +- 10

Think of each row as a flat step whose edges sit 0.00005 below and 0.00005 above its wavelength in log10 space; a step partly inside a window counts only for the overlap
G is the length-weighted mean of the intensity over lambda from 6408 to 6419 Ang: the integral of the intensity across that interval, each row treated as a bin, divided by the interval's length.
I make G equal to 215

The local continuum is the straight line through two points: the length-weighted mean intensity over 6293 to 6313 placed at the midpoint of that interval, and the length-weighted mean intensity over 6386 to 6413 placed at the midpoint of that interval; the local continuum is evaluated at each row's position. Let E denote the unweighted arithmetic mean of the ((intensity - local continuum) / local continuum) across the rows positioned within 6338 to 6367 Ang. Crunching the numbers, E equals 0.09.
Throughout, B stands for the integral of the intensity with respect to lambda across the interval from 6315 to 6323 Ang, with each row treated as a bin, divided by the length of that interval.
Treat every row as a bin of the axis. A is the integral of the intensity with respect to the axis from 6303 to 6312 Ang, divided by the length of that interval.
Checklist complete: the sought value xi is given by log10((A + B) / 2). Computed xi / 2.26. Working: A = 175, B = 191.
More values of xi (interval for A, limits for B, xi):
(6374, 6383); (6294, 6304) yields 2.24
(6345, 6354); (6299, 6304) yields 2.28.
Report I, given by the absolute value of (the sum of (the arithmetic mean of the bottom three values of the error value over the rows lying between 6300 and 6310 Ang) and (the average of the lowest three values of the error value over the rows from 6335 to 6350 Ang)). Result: 19.9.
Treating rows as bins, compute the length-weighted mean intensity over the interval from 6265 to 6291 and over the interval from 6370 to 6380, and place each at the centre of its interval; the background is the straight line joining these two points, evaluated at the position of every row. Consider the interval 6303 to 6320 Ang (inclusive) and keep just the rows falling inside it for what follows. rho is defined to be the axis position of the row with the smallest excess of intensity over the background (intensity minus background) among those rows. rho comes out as 6305.13 Ang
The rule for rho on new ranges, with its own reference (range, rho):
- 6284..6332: 6305.13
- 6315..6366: 6364.94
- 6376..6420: 6388.43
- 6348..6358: 6357.61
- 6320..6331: 6322.57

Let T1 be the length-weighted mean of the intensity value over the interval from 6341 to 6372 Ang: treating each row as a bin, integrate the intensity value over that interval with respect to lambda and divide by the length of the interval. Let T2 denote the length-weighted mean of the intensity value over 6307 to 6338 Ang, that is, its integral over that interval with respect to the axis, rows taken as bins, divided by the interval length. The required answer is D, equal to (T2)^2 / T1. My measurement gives 178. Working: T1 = 202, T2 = 189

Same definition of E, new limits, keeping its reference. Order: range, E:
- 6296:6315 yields 0.01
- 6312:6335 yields 0.08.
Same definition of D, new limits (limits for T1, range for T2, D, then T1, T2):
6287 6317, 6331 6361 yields 240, 170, 202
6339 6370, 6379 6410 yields 185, 202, 193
